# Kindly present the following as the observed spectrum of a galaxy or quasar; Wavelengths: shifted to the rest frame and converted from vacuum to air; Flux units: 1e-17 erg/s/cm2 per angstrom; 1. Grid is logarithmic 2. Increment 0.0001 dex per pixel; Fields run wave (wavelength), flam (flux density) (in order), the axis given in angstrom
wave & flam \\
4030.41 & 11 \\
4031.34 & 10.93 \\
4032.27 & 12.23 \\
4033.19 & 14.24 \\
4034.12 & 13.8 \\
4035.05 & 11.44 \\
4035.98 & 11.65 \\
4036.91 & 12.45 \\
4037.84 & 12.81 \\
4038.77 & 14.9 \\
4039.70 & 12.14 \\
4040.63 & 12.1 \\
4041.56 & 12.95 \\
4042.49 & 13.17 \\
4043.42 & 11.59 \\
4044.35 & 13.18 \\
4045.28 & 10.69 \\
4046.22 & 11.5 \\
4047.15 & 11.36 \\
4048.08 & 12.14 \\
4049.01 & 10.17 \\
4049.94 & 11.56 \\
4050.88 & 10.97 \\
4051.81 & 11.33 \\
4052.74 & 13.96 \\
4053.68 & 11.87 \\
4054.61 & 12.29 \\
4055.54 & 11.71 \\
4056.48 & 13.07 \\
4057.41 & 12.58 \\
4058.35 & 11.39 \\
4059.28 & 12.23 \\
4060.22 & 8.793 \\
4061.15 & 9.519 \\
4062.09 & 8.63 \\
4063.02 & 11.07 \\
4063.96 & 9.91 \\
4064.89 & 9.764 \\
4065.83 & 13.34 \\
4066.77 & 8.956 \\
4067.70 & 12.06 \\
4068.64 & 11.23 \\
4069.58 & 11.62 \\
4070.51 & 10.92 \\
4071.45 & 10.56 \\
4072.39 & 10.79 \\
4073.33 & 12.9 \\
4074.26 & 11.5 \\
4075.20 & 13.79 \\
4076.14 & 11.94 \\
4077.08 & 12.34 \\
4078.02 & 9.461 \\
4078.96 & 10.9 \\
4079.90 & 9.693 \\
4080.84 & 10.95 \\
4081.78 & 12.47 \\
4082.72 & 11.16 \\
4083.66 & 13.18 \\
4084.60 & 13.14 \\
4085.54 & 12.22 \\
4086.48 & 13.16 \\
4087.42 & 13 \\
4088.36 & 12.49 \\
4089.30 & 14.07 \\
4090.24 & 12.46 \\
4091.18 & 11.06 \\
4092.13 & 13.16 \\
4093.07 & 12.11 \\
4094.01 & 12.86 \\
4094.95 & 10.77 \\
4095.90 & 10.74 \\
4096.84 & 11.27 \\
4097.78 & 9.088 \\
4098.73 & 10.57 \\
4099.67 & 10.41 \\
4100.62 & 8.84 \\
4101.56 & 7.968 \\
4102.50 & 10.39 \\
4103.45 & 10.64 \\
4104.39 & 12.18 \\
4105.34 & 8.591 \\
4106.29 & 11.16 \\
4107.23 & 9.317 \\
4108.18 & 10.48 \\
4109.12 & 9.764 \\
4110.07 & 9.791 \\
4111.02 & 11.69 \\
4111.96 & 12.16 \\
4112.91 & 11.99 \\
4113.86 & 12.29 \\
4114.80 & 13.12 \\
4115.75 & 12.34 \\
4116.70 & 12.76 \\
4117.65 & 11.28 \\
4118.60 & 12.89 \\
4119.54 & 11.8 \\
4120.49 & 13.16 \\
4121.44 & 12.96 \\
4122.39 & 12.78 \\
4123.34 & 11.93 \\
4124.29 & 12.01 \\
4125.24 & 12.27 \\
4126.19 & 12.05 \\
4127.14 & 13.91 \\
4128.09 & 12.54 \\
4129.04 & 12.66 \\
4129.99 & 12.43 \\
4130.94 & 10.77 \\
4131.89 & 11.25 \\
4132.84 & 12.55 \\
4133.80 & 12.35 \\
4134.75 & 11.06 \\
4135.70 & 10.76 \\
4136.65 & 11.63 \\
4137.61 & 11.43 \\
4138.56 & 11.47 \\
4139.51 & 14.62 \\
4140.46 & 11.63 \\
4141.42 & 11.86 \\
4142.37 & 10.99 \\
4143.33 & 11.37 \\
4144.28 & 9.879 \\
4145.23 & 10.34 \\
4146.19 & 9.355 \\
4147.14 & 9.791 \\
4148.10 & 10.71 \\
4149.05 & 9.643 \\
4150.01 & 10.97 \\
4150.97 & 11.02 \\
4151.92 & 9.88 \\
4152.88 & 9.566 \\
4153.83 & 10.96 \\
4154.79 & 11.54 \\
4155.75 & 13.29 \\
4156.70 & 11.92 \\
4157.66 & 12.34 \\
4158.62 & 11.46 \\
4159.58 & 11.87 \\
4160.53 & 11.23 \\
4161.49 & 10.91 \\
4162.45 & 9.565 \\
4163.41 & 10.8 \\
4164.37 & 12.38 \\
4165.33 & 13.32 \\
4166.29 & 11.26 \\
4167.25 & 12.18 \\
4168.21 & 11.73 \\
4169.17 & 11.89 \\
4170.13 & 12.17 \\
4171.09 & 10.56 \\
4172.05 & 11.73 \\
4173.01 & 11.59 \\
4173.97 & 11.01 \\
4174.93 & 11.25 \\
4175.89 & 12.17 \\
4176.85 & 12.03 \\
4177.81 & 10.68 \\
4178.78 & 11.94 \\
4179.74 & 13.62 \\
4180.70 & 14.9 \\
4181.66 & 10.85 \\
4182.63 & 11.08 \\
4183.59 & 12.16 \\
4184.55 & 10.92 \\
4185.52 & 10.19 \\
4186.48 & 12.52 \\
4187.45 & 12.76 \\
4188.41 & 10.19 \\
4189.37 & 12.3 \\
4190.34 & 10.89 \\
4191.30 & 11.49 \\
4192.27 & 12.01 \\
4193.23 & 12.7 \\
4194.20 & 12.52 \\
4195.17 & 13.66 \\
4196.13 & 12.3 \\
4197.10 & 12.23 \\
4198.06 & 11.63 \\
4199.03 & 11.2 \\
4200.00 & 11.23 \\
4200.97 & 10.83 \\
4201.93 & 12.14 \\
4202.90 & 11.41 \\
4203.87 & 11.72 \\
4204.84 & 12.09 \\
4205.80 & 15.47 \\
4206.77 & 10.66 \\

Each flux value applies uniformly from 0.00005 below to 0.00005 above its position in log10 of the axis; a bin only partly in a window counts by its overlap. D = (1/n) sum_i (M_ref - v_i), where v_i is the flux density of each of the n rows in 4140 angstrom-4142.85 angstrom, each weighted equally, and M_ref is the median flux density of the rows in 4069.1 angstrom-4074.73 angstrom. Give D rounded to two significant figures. -0.28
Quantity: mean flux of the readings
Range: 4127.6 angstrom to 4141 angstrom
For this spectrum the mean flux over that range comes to 11.9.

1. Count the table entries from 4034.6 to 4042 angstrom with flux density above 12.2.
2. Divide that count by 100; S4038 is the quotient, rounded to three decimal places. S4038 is 0.040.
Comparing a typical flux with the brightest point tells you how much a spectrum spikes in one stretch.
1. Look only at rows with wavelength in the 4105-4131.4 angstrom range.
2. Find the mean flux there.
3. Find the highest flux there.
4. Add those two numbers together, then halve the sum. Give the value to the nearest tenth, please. 12.9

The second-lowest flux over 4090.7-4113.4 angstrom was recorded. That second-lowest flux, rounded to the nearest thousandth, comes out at 8.591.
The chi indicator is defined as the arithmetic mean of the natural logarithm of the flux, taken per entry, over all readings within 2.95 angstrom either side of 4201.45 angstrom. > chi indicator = 2.43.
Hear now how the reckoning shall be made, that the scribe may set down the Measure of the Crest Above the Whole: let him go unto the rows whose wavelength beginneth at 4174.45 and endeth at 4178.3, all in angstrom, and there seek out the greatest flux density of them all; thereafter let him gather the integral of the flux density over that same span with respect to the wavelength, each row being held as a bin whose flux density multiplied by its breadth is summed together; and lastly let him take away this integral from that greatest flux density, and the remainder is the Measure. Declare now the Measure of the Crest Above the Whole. -32.2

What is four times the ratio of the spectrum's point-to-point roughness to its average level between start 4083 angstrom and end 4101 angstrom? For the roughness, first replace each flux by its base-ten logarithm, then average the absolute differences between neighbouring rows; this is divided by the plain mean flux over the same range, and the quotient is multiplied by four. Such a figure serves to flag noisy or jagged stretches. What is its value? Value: 0.0135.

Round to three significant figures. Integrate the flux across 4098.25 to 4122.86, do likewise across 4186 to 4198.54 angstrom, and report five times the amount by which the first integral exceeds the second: 620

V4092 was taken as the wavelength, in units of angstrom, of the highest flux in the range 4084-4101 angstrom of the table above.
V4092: 4089.30 angstrom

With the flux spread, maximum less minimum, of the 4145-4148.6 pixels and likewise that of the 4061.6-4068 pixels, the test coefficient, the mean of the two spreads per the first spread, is 2.2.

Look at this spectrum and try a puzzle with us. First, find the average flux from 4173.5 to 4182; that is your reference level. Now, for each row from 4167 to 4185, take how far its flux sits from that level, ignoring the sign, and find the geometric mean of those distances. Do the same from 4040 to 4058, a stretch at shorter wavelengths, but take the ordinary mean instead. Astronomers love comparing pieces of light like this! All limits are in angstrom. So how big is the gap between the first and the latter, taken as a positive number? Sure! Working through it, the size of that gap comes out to 0.4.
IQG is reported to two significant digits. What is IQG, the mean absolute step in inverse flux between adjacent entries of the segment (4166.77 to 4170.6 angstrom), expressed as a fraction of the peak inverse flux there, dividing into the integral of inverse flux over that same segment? 13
